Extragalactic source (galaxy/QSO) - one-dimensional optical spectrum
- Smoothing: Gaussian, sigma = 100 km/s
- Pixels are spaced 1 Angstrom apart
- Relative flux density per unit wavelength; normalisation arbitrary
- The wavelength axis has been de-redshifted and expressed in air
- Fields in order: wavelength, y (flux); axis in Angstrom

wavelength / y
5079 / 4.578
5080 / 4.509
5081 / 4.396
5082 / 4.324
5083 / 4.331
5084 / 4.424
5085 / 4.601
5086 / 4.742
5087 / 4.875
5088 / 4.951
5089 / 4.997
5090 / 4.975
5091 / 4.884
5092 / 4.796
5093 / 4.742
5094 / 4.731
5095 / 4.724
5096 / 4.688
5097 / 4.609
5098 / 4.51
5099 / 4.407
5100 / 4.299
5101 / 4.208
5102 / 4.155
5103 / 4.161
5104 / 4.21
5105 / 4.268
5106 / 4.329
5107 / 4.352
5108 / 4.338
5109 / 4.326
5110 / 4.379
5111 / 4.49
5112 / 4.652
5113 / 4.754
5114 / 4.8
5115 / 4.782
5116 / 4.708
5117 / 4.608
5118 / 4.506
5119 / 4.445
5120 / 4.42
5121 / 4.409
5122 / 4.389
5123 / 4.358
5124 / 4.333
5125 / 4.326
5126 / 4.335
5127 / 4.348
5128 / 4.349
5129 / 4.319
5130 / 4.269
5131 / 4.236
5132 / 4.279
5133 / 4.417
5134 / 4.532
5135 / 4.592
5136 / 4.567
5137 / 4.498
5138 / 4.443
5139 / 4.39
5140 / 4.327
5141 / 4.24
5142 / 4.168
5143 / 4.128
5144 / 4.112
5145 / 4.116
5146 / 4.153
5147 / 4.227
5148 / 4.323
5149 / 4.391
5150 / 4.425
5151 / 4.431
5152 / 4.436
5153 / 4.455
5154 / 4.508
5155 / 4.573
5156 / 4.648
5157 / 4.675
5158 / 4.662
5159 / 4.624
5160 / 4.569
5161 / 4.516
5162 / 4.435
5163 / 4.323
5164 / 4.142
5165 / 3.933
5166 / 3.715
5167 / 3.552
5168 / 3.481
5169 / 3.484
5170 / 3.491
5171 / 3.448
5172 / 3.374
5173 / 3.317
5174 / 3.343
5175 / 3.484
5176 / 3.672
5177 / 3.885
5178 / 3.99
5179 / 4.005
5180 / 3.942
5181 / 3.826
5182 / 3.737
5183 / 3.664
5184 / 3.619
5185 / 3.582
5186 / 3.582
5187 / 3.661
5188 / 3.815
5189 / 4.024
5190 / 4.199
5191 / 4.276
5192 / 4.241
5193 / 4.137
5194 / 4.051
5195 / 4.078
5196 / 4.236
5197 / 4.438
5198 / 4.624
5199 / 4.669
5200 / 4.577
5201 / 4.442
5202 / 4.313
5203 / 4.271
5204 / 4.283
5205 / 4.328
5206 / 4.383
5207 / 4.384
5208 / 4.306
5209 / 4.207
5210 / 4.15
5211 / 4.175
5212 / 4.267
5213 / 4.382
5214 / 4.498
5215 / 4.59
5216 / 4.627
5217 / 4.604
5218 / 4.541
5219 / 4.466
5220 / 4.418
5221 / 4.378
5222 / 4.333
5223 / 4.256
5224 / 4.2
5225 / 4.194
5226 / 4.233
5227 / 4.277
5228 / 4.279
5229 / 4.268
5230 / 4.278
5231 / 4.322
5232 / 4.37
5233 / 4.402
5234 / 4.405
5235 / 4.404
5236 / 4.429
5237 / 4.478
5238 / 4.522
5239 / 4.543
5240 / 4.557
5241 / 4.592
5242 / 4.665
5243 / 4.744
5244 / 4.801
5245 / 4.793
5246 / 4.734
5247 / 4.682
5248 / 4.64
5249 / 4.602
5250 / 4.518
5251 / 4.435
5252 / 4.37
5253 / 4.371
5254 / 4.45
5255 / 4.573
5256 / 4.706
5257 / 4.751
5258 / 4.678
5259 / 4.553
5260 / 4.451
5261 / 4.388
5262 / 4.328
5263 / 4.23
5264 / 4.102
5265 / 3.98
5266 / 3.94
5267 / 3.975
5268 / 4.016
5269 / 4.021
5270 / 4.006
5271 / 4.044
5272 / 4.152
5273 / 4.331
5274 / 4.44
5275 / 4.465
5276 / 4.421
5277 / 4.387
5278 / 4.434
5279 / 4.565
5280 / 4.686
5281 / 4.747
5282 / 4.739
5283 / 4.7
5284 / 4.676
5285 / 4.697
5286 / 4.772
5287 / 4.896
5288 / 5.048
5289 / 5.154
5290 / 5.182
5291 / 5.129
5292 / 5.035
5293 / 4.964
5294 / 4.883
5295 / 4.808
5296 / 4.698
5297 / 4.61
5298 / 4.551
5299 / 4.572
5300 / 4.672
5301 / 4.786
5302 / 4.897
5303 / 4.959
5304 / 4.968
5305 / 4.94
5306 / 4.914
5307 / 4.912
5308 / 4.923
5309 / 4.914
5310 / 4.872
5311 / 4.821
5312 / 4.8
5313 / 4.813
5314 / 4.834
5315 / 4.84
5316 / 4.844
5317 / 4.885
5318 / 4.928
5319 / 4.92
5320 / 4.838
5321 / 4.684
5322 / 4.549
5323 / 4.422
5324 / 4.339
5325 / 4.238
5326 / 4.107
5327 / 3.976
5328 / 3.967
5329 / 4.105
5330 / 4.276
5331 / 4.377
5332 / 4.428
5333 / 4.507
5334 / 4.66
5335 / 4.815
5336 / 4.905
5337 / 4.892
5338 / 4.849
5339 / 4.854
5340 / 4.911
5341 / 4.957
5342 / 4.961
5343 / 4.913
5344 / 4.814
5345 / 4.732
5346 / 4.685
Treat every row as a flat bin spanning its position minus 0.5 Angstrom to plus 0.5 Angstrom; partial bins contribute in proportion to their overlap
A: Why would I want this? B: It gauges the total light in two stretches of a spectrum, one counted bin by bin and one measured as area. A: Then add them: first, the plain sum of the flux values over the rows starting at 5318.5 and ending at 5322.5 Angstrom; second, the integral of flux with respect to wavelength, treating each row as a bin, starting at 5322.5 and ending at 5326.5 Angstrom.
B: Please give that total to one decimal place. 36.1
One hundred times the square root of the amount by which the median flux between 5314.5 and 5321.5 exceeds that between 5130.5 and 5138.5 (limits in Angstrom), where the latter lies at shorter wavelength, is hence 61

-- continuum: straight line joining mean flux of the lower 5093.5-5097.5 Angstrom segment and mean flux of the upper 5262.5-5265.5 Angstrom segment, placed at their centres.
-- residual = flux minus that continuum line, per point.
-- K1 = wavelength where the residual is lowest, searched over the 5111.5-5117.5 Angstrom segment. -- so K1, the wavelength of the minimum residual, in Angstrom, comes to 5117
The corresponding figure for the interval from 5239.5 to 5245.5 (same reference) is 5240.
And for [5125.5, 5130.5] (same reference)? 5130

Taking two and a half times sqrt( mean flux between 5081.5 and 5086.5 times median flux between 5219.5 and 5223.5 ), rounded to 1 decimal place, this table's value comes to 11.0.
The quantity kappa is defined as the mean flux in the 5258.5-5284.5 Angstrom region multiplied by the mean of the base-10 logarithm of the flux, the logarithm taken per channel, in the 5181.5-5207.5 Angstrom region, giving 2.67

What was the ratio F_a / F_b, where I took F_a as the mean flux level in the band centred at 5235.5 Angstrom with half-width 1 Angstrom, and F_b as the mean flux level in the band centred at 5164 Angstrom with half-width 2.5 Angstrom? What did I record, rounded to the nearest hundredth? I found 1.07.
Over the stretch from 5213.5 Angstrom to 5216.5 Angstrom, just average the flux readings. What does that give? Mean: 4.6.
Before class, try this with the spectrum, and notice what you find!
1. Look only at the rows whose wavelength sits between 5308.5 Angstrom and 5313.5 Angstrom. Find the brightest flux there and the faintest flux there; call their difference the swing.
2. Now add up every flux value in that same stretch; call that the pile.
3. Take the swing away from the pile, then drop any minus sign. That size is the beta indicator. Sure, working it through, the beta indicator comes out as 24.1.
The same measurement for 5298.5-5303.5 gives 23.5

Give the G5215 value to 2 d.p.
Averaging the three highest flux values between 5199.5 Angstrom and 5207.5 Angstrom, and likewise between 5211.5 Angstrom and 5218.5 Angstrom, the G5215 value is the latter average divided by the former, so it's 1.03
